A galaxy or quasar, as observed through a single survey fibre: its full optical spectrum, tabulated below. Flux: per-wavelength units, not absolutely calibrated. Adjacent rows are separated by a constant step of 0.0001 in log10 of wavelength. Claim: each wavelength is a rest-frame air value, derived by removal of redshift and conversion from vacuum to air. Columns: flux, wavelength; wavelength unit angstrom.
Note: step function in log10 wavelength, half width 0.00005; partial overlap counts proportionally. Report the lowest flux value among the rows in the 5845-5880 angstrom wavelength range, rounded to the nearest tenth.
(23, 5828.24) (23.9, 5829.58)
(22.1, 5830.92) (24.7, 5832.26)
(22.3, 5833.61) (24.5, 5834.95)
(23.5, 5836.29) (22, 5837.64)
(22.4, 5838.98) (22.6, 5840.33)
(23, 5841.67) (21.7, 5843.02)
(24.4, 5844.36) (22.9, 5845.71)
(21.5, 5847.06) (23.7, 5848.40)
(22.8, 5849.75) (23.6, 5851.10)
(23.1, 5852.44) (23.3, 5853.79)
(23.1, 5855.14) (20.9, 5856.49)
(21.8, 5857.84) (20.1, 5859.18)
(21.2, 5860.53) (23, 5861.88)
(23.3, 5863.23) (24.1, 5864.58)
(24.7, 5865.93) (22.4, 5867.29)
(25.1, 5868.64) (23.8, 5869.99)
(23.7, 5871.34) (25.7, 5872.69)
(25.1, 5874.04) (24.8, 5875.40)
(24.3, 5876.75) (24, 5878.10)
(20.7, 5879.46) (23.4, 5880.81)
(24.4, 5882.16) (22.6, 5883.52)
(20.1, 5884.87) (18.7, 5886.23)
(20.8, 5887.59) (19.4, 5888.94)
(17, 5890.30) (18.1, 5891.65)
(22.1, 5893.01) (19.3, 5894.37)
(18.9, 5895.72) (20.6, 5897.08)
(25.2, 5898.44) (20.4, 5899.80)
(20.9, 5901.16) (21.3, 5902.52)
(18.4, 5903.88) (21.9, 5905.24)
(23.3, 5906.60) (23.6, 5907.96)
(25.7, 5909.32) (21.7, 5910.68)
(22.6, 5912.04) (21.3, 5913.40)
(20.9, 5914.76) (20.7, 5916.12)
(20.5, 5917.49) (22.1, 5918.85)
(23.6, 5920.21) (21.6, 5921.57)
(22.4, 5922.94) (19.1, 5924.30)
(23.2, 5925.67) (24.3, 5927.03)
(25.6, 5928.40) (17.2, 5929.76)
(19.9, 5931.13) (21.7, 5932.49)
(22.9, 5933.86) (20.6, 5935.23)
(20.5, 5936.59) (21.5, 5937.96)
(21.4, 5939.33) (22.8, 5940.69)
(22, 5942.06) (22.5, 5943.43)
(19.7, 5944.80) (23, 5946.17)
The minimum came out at 20.1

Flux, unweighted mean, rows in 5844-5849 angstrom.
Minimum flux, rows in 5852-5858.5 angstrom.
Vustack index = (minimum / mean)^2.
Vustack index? 0.82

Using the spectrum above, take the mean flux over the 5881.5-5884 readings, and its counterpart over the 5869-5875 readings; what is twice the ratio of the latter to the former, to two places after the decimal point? 2.09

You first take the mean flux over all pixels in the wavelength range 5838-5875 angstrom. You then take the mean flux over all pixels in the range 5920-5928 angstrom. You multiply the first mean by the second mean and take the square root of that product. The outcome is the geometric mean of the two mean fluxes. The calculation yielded 22.7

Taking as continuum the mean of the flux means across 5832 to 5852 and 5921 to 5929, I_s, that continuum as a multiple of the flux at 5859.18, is 1.14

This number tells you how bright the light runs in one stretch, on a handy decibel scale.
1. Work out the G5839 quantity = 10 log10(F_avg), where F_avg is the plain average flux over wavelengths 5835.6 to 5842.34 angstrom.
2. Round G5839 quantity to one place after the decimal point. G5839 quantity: 13.6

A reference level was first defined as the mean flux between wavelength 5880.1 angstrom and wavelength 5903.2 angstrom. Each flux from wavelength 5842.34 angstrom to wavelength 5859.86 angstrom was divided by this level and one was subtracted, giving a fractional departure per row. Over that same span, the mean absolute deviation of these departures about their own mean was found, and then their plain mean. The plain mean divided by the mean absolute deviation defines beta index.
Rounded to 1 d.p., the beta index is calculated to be 1.7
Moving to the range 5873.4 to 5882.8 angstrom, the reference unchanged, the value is 3.0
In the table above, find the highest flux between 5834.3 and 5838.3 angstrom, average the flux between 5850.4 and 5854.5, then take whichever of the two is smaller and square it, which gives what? 544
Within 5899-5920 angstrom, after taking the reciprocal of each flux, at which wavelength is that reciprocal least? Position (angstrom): 5909.32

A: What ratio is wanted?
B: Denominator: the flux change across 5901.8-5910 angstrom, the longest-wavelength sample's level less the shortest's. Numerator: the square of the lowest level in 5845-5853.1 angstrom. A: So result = 105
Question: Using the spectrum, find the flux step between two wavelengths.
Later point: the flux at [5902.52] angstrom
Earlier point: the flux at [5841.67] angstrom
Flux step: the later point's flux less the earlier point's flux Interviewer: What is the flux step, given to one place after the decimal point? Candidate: -1.7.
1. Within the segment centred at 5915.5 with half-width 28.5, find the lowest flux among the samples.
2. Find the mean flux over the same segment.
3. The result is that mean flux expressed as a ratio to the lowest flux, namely 1.26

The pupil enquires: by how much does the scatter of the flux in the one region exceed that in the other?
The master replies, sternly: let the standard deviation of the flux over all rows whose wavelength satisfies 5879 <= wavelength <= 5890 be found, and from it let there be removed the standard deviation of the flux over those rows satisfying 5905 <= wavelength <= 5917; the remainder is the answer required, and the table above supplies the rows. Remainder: 0.4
